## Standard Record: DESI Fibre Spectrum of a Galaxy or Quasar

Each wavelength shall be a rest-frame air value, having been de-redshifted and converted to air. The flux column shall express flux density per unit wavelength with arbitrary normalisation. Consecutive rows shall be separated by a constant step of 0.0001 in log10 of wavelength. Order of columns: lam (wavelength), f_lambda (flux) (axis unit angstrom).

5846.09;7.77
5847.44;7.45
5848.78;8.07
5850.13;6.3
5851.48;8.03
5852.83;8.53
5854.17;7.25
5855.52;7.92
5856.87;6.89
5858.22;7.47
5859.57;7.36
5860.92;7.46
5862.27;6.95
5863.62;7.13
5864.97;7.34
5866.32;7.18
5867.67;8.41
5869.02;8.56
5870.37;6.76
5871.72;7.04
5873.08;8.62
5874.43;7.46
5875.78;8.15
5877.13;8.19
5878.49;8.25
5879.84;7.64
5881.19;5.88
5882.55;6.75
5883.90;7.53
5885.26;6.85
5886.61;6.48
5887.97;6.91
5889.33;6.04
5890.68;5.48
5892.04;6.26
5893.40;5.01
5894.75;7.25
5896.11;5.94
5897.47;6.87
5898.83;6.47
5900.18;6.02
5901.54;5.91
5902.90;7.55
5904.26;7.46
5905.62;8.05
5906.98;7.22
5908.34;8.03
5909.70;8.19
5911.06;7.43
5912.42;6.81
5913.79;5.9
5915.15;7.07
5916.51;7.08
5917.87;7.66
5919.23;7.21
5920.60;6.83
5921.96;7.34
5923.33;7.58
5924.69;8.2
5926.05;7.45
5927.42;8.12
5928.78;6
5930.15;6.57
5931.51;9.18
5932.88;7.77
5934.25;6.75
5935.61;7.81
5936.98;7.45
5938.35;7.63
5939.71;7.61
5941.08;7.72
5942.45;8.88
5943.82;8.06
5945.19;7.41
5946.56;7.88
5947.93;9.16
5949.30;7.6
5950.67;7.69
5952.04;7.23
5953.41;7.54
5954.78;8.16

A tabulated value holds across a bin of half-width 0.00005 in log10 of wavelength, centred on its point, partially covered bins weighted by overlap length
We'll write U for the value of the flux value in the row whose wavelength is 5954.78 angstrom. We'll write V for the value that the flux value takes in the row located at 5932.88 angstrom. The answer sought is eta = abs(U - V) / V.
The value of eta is 0.05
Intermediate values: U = 8.16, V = 7.77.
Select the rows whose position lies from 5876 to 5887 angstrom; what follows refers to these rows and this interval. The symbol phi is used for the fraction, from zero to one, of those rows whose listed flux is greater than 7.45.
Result 0.50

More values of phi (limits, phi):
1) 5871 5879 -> 0.83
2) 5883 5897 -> 0.10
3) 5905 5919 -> 0.40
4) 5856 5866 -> 0.29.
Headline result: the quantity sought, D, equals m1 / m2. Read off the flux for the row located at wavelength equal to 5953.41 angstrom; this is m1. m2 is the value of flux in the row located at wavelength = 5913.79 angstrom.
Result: 1.28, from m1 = 7.54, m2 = 5.9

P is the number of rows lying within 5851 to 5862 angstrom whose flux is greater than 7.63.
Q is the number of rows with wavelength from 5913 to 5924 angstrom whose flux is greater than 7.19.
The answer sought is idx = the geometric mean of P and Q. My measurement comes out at 3.5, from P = 3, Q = 4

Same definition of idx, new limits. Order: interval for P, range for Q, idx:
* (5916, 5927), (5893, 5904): 2.0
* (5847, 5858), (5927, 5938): 4.5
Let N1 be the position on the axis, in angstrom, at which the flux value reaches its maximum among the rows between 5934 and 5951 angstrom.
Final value 5947.93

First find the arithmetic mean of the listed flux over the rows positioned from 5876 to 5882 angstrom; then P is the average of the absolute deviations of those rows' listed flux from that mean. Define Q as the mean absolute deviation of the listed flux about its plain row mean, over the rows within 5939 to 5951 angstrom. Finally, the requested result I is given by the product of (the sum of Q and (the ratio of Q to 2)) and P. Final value 0.6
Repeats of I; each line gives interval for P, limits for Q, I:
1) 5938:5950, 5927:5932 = 0.8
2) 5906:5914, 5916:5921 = 0.2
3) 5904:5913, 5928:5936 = 0.6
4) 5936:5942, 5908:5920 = 0.1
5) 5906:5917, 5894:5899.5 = 0.3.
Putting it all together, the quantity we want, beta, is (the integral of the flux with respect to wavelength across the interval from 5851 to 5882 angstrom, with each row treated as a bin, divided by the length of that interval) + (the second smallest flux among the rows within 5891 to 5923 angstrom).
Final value 13.5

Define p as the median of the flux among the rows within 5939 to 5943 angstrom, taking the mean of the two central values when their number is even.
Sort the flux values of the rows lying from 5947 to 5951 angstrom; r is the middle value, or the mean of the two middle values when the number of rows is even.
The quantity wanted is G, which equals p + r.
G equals 15.4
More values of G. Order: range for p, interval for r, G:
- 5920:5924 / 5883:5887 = 14.2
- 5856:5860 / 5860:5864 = 14.5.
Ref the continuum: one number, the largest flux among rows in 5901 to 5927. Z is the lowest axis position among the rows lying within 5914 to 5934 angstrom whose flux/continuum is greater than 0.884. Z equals 5917.87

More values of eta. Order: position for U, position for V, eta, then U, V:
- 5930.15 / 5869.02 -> 0.23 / 6.57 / 8.56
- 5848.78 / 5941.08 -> 0.05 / 8.07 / 7.72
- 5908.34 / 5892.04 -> 0.28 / 8.03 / 6.26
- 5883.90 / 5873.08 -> 0.13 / 7.53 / 8.62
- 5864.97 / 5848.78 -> 0.09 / 7.34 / 8.07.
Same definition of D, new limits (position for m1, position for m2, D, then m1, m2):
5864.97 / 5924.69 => 0.90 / 7.34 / 8.2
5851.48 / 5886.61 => 1.24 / 8.03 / 6.48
